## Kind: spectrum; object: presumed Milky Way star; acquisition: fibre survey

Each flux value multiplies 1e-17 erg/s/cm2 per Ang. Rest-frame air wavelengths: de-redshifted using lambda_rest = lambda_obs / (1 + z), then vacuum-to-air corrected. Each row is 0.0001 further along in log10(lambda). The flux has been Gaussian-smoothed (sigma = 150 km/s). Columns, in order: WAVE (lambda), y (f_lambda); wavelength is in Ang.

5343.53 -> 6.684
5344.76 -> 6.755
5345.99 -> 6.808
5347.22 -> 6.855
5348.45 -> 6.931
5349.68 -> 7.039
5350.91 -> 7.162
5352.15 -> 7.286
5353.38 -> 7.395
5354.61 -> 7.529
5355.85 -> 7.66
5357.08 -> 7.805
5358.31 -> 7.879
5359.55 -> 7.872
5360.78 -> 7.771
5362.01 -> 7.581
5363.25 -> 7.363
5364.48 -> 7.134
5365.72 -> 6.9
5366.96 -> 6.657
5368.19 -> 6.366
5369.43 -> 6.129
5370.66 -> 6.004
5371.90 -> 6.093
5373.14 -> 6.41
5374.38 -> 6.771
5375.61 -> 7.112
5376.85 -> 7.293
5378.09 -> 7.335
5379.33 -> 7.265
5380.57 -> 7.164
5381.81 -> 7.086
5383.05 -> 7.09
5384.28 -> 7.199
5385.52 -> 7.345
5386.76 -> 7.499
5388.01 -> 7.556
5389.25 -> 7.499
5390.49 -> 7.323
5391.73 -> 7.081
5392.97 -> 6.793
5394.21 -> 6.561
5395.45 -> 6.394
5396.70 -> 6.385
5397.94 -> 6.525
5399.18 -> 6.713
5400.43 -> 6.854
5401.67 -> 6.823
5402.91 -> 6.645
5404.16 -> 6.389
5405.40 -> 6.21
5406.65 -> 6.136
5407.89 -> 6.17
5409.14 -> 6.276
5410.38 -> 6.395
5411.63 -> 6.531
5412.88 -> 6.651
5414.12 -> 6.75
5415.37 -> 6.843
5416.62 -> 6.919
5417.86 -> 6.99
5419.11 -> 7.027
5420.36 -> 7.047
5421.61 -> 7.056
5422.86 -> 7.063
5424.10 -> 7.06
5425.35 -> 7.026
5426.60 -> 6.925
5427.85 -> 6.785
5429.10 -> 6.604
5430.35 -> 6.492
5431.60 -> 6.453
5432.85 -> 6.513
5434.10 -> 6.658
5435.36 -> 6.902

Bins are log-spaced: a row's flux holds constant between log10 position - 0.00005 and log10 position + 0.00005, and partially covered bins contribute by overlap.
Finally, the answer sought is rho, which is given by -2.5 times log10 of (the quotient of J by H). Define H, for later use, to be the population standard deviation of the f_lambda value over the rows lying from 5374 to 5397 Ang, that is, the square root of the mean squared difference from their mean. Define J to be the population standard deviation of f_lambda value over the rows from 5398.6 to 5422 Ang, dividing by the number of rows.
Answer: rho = 0.14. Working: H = 0.3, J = 0.304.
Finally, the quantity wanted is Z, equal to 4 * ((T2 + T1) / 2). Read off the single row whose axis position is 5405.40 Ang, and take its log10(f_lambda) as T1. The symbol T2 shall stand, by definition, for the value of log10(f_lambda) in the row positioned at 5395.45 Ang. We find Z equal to 3.20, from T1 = 0.793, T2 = 0.806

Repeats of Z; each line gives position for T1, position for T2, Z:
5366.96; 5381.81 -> 3.35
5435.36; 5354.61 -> 3.43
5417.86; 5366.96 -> 3.34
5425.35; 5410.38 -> 3.31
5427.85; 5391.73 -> 3.36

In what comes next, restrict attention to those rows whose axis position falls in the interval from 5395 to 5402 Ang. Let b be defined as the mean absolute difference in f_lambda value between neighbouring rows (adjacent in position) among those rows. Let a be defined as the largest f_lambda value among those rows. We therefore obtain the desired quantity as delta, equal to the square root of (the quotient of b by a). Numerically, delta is 0.122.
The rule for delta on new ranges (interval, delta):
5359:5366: 0.157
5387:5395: 0.162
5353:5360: 0.112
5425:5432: 0.128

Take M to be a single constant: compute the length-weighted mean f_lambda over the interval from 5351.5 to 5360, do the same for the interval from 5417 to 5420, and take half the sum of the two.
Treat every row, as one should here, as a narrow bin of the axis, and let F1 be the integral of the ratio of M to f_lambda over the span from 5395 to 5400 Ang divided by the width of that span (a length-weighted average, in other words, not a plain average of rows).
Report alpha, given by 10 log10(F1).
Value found 0.5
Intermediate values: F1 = 1.12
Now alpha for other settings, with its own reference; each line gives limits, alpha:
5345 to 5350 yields 0.3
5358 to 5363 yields -0.2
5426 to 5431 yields 0.4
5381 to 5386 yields 0.1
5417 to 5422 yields 0.2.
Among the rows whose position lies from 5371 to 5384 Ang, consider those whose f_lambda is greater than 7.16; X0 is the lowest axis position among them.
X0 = 5376.85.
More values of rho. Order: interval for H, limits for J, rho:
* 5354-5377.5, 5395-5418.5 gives 0.96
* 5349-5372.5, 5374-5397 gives 0.61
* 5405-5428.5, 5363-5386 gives -0.34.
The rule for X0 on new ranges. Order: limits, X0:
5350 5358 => 5350.91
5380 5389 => 5380.57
